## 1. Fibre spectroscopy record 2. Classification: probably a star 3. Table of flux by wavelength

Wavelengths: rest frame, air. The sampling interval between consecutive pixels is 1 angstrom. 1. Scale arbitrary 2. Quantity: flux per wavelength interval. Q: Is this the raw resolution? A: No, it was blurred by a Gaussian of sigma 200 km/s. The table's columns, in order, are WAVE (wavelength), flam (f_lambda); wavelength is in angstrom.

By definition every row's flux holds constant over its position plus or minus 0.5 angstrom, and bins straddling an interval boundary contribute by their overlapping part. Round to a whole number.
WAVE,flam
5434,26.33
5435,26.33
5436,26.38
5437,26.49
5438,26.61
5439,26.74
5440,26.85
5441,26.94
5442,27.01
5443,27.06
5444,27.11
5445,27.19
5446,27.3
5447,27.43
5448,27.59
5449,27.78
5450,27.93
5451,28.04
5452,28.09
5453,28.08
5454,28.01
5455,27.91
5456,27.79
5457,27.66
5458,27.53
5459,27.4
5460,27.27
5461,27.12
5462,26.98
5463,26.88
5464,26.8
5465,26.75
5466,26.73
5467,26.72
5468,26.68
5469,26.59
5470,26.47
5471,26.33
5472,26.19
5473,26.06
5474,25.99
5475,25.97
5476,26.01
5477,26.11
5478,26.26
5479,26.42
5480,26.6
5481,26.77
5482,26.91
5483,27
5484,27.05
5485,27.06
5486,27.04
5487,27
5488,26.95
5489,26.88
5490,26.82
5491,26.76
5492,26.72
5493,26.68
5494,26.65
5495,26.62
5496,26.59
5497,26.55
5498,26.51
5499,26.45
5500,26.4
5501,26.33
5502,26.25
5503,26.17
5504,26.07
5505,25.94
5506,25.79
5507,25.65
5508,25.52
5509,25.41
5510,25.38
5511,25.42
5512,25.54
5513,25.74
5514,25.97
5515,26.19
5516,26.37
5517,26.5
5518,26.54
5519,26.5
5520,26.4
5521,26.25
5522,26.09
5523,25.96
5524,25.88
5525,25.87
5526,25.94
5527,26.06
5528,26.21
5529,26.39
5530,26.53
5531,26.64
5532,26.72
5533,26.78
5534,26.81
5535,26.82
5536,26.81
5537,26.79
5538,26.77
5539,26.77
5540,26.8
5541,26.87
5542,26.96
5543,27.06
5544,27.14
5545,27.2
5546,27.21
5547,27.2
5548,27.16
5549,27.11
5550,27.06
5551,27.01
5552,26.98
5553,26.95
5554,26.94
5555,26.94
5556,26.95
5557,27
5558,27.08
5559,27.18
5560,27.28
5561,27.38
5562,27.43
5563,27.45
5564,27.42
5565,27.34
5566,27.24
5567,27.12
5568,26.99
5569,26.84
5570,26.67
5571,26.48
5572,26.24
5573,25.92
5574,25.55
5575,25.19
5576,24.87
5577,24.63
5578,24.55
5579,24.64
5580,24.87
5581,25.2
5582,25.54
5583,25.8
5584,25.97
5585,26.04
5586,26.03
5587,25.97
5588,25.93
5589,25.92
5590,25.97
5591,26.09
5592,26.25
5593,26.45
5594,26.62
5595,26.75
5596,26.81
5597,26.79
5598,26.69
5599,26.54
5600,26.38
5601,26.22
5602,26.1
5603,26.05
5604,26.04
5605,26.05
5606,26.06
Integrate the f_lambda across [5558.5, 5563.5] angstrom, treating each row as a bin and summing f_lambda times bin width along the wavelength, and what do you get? 137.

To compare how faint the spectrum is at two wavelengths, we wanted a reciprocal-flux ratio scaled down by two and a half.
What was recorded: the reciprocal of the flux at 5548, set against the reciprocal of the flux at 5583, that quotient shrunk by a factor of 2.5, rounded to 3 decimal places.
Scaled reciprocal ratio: 0.380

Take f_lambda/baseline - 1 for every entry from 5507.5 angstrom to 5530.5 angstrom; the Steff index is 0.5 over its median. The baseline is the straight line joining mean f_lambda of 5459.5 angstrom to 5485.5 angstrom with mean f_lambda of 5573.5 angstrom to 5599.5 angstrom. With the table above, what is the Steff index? -73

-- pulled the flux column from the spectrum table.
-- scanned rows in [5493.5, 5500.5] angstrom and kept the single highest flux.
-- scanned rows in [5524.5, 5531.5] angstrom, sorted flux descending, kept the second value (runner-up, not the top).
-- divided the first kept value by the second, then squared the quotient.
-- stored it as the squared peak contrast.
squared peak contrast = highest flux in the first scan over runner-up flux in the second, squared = 1.01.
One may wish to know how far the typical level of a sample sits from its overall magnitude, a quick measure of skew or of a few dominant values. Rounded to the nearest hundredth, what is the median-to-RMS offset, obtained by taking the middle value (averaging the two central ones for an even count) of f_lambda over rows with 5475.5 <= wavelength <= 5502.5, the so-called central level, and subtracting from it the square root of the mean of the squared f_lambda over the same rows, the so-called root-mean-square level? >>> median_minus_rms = 0.00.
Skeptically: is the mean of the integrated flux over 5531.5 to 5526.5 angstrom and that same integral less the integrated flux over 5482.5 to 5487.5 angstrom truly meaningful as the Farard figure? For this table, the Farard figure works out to 64.3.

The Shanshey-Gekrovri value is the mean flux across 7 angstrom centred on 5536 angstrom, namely 26.8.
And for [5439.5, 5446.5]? 27.1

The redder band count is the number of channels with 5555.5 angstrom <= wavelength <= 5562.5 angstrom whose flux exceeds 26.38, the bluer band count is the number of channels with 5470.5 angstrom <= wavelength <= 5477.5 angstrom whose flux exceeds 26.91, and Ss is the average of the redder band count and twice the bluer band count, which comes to 3.5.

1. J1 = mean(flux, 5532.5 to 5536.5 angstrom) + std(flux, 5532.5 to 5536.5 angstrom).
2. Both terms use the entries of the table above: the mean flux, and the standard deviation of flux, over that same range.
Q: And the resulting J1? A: 26.8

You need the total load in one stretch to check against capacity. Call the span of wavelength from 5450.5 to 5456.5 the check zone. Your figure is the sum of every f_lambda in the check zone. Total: 168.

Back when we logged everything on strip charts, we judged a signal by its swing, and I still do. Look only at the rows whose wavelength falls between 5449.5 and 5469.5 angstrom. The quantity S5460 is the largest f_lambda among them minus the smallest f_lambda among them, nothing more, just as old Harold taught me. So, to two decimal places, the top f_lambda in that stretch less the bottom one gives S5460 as 1.50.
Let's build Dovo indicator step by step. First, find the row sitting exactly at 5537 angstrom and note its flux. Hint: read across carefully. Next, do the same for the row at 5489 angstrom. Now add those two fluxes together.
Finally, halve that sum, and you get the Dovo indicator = 26.8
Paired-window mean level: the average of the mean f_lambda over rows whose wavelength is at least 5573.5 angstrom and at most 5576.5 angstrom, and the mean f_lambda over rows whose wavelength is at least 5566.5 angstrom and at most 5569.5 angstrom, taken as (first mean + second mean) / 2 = 26.1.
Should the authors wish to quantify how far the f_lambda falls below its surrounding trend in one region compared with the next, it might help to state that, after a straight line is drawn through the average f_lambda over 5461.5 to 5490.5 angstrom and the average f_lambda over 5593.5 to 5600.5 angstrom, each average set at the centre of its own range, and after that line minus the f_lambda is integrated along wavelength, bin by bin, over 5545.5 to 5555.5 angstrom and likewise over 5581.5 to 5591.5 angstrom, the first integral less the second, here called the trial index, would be -11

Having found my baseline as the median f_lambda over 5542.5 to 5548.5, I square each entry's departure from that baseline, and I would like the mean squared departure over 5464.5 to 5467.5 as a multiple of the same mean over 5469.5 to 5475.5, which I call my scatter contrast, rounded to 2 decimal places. 0.19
